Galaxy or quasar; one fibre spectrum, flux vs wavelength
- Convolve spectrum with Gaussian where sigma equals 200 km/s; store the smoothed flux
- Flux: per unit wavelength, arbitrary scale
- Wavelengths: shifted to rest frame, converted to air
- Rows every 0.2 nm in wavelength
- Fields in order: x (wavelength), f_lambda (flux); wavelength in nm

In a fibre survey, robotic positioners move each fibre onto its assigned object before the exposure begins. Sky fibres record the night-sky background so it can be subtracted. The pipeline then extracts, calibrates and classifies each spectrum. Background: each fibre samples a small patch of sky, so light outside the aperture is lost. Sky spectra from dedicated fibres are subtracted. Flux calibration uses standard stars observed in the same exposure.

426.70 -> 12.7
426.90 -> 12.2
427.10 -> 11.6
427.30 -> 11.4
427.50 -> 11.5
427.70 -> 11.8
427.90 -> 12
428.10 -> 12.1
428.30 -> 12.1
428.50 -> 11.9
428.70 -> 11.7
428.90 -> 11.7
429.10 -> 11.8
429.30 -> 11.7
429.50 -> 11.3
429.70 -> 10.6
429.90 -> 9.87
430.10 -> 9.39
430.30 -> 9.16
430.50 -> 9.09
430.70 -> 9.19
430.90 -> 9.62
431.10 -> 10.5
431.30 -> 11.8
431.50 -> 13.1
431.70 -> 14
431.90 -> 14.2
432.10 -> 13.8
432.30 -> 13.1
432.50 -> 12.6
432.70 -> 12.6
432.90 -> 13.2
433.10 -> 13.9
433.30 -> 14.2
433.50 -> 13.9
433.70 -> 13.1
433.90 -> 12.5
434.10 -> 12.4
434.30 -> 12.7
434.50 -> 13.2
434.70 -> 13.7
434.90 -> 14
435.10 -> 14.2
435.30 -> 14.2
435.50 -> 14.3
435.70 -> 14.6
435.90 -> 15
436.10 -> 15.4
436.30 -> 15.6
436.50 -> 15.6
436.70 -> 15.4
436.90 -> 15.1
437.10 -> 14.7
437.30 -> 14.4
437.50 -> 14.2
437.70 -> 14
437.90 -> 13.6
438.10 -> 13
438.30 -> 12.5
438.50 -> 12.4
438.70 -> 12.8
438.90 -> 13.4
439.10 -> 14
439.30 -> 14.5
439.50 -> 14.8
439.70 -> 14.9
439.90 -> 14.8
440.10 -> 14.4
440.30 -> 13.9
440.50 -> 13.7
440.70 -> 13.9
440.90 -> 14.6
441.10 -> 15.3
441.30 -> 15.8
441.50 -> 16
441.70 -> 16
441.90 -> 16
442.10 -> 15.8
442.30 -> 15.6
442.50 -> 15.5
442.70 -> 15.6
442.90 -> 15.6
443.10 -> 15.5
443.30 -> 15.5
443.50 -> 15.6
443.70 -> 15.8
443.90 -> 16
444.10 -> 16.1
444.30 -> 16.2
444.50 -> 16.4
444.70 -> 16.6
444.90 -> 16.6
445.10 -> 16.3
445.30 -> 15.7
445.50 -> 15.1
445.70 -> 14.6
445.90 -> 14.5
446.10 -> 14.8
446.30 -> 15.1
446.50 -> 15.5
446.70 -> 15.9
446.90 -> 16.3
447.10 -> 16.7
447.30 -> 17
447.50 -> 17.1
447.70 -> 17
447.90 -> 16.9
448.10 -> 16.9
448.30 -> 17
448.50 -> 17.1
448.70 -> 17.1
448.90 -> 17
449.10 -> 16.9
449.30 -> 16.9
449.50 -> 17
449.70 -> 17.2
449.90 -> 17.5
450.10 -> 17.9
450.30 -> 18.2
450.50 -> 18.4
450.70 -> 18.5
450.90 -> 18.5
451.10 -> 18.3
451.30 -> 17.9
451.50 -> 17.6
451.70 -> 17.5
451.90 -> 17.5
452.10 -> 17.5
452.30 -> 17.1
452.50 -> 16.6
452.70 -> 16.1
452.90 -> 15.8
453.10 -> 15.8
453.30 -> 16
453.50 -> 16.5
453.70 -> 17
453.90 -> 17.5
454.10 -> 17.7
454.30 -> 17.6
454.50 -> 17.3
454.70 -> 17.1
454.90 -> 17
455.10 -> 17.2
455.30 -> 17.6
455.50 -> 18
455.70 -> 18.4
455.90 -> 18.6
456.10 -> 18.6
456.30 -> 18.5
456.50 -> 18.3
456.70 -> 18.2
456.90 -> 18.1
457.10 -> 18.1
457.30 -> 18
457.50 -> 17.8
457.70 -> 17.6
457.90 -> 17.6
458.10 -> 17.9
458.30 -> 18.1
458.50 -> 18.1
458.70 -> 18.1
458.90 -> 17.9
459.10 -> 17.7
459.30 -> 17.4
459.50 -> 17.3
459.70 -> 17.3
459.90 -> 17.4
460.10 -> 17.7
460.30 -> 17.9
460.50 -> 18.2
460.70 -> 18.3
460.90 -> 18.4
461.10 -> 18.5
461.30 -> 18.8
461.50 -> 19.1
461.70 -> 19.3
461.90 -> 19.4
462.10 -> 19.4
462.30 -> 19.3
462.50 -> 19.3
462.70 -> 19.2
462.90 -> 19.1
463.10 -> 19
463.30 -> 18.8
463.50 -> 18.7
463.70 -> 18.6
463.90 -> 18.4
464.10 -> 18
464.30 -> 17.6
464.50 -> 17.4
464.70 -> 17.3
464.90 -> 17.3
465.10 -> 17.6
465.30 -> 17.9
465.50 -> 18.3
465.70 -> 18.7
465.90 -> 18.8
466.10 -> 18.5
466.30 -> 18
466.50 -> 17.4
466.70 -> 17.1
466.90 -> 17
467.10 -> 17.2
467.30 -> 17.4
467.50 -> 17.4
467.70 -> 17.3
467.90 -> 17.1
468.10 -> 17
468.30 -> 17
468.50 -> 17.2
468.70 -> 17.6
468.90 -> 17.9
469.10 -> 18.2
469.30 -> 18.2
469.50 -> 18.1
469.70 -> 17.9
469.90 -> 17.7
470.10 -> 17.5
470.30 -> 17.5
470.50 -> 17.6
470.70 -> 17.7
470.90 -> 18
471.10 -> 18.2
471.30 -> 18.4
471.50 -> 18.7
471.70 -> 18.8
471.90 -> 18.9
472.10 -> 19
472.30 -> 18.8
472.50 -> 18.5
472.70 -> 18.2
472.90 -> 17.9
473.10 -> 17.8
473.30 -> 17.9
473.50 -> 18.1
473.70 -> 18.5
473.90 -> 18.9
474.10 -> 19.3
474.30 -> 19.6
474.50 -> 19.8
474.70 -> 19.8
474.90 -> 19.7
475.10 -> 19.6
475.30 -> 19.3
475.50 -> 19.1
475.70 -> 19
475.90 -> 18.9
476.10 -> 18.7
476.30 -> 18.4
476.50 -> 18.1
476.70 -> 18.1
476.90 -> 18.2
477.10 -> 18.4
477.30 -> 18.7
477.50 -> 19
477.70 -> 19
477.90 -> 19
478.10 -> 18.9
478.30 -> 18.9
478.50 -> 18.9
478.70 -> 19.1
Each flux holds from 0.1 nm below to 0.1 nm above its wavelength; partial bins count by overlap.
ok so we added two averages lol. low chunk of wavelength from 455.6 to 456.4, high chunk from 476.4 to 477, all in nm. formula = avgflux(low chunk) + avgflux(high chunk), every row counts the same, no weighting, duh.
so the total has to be 36.7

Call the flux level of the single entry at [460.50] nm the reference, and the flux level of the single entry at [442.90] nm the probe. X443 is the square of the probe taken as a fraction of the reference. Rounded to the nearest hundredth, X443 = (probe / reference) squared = 0.73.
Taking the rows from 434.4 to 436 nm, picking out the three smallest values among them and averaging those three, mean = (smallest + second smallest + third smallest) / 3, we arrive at 13.6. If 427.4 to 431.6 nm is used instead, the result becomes 9.1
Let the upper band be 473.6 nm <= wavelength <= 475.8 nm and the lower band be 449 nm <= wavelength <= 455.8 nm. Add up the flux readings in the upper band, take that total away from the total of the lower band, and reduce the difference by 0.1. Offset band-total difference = 377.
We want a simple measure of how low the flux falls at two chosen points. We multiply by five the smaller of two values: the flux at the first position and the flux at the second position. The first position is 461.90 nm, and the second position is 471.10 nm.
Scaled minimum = 91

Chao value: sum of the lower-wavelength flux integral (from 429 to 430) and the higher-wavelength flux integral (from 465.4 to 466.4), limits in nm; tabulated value 29.5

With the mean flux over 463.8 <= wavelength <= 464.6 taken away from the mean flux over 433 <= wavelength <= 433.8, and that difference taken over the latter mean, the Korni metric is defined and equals -0.30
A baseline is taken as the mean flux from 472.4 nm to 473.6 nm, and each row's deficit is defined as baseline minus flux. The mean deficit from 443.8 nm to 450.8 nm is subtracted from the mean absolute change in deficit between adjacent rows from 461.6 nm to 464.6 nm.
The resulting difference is -1.3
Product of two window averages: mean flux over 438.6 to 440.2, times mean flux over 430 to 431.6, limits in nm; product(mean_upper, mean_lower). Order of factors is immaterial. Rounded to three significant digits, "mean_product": 145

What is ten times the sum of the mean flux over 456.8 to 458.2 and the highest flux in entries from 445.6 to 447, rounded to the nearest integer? 342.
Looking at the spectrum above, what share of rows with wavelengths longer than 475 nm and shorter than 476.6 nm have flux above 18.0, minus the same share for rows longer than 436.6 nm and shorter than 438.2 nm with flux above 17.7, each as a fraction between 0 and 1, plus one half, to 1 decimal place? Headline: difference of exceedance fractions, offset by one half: 1.5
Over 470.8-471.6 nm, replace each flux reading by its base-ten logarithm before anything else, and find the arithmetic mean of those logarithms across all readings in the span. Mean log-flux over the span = 1.26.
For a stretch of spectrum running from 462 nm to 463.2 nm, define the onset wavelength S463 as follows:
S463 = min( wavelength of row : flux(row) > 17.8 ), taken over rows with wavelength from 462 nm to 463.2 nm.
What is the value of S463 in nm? 462.10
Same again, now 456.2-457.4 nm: 456.30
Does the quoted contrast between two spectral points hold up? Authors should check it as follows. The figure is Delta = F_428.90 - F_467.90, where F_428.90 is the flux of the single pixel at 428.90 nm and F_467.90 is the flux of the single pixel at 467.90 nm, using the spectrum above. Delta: -5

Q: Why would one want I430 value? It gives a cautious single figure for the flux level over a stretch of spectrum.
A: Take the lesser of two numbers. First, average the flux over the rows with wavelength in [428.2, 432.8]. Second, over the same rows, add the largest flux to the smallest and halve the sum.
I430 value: 12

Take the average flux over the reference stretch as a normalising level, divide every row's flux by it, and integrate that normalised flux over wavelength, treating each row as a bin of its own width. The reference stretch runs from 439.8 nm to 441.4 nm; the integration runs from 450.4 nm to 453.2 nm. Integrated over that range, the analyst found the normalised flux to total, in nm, 3.34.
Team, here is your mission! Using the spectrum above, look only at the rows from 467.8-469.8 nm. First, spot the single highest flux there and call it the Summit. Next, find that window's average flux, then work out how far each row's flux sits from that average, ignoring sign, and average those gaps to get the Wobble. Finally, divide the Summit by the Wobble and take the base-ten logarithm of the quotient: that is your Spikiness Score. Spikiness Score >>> 1.62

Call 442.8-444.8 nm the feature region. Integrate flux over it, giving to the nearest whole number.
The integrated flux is 32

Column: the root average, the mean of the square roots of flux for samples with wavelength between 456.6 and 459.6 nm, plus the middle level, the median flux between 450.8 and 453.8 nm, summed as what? 21.3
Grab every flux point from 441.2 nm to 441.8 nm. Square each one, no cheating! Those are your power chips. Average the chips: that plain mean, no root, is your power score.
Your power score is 254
